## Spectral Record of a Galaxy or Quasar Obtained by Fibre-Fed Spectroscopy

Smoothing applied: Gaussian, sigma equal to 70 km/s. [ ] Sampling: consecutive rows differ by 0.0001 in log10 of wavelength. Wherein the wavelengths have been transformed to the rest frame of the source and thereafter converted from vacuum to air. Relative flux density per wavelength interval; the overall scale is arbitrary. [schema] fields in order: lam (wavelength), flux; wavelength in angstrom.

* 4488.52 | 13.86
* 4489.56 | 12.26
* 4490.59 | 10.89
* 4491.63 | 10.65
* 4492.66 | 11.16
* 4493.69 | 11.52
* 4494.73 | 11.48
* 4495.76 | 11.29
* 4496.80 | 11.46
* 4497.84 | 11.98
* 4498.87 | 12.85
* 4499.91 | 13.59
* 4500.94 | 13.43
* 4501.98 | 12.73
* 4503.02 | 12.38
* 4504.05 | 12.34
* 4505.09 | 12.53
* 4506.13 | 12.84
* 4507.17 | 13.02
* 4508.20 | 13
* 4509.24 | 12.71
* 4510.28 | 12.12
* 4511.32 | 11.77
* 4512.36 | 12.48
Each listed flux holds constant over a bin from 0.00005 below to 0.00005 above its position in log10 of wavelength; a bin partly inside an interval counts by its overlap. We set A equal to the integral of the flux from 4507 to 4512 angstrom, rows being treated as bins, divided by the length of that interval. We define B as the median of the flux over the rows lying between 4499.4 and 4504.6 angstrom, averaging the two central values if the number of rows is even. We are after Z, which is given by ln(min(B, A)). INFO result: 2.53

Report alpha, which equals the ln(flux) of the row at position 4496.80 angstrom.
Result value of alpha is 2.44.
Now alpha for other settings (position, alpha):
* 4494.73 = 2.44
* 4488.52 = 2.63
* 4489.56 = 2.51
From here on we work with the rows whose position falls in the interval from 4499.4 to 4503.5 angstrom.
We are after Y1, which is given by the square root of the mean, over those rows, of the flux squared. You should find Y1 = 13.0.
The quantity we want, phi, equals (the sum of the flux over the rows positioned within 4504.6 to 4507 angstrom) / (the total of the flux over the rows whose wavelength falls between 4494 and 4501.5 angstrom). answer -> 0.3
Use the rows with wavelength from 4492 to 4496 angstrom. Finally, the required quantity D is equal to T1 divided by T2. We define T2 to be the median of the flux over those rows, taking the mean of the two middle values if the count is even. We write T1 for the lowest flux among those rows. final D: 0.980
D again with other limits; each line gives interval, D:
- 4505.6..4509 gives 0.988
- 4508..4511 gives 0.954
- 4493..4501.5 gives 0.961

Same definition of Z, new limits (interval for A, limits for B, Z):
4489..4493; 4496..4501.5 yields 2.42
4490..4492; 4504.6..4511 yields 2.38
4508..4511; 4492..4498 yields 2.44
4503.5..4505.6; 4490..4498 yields 2.43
